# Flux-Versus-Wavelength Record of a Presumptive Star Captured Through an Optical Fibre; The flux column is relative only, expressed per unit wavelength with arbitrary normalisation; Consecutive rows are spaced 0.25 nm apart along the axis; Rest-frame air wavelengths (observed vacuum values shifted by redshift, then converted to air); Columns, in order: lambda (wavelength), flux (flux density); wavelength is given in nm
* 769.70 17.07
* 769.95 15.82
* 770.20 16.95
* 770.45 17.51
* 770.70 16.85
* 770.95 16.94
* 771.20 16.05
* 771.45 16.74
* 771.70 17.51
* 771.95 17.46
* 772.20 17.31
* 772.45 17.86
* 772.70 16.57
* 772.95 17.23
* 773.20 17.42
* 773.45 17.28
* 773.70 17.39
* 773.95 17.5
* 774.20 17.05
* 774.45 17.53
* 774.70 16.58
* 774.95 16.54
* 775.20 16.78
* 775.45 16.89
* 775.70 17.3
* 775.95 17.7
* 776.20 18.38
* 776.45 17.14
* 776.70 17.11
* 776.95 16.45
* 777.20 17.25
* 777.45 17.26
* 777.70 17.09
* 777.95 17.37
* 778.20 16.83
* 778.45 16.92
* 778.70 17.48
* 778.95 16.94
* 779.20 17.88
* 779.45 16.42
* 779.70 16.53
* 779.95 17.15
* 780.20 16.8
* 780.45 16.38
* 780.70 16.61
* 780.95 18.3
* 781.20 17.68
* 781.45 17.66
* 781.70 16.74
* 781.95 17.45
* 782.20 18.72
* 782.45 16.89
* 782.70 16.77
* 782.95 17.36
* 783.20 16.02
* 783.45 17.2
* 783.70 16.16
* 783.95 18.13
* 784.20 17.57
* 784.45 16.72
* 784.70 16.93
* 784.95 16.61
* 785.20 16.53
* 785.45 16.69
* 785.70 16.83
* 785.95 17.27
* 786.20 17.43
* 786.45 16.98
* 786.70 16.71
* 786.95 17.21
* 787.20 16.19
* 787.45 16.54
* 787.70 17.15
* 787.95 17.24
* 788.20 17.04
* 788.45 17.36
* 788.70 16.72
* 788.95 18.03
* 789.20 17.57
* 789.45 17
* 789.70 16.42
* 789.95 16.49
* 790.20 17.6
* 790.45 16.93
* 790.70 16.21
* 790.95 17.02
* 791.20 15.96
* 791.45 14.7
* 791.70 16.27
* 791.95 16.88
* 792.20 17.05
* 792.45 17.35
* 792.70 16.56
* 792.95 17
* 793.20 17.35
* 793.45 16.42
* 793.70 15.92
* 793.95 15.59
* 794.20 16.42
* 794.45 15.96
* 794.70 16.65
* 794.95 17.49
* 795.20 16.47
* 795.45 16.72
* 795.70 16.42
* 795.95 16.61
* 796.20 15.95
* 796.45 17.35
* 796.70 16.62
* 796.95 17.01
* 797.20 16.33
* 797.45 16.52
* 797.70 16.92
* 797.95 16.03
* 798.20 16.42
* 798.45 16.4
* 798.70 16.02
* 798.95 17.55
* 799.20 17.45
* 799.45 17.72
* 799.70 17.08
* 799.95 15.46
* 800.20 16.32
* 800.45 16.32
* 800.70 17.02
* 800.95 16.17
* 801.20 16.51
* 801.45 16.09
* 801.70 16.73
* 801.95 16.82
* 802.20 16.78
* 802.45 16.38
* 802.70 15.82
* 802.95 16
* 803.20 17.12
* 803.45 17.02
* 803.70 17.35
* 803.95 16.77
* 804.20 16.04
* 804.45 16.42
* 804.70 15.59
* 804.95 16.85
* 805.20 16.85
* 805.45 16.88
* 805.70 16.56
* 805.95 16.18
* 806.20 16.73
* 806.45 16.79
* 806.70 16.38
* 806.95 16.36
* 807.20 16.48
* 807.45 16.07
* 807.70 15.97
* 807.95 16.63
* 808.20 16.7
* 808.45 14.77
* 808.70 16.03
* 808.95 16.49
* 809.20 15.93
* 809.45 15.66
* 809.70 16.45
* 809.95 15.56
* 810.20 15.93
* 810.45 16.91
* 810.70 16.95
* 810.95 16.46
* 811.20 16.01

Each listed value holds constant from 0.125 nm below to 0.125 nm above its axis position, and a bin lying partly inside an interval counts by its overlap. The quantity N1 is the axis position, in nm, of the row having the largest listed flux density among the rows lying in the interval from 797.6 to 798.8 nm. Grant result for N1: 797.70 nm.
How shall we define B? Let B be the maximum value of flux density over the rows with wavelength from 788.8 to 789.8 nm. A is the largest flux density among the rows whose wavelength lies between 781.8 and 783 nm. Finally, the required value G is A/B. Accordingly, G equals 1.04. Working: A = 18.72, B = 18.03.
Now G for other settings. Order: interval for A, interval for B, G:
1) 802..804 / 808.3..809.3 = 1.05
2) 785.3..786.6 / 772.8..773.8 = 1.00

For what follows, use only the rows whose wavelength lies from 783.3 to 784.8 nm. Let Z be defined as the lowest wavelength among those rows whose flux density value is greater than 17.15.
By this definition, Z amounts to 783.45 nm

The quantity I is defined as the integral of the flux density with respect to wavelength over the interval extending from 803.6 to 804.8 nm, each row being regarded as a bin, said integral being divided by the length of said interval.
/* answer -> 16.4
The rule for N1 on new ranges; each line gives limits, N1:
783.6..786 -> 783.95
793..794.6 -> 793.20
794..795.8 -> 794.95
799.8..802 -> 800.70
